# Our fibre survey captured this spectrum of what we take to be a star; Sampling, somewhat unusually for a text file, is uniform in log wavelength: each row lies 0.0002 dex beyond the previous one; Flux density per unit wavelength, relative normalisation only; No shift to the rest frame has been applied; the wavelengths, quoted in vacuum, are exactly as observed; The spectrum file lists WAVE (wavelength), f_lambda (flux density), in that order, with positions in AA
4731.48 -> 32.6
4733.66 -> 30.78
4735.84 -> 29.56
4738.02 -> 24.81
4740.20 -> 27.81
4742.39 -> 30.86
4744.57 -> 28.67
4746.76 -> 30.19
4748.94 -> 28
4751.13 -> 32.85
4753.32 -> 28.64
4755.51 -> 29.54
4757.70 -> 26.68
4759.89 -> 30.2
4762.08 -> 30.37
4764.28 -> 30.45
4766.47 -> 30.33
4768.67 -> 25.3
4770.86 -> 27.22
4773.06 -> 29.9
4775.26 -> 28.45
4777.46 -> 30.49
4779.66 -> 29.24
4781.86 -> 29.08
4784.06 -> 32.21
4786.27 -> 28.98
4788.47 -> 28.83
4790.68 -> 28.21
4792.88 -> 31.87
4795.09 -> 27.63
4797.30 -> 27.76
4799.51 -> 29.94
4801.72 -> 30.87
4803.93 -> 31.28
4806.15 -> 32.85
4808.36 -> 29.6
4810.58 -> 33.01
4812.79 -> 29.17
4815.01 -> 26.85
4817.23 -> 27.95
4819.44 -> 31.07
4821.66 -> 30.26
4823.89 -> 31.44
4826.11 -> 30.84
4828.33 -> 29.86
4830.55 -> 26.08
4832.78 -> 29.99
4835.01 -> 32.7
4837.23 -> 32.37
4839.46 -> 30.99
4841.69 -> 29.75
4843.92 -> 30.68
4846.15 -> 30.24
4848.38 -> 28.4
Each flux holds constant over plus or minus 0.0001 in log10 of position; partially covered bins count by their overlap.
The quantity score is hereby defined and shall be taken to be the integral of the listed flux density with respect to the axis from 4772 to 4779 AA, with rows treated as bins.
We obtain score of 207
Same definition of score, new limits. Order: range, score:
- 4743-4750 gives 204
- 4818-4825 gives 215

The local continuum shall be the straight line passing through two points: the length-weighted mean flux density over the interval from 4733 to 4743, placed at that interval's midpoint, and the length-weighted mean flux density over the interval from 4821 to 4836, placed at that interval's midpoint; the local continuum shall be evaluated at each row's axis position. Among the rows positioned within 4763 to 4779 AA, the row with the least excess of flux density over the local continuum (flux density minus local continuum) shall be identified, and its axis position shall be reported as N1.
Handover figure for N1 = 4768.67 AA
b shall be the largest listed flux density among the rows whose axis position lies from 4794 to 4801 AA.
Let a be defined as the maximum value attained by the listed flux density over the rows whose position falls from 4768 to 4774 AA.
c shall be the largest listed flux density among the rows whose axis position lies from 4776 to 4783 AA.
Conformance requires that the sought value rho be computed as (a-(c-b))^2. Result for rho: 861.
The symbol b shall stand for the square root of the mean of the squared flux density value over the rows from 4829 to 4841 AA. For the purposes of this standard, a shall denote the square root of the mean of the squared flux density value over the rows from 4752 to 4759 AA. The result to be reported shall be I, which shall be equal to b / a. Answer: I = 1.08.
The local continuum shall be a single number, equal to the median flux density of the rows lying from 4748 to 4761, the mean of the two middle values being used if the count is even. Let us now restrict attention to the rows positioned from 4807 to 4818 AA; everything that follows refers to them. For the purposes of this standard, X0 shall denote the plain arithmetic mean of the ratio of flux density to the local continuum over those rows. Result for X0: 1.01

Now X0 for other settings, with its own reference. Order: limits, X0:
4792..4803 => 1.02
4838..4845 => 1.05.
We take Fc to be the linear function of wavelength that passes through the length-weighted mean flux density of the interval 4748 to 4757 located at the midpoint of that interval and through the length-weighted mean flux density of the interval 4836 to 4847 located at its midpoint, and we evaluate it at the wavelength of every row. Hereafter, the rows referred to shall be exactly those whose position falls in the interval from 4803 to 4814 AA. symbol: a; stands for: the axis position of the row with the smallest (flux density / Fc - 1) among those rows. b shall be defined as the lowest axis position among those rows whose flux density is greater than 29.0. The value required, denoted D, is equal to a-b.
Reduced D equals 8.9 AA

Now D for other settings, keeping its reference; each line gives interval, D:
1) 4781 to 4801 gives 13.2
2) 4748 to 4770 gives 17.5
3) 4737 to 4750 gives -4.4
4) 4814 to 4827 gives -4.4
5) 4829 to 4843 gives -2.2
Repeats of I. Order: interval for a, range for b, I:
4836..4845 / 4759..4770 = 0.95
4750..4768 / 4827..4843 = 1.01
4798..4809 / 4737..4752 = 0.94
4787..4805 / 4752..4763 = 0.98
